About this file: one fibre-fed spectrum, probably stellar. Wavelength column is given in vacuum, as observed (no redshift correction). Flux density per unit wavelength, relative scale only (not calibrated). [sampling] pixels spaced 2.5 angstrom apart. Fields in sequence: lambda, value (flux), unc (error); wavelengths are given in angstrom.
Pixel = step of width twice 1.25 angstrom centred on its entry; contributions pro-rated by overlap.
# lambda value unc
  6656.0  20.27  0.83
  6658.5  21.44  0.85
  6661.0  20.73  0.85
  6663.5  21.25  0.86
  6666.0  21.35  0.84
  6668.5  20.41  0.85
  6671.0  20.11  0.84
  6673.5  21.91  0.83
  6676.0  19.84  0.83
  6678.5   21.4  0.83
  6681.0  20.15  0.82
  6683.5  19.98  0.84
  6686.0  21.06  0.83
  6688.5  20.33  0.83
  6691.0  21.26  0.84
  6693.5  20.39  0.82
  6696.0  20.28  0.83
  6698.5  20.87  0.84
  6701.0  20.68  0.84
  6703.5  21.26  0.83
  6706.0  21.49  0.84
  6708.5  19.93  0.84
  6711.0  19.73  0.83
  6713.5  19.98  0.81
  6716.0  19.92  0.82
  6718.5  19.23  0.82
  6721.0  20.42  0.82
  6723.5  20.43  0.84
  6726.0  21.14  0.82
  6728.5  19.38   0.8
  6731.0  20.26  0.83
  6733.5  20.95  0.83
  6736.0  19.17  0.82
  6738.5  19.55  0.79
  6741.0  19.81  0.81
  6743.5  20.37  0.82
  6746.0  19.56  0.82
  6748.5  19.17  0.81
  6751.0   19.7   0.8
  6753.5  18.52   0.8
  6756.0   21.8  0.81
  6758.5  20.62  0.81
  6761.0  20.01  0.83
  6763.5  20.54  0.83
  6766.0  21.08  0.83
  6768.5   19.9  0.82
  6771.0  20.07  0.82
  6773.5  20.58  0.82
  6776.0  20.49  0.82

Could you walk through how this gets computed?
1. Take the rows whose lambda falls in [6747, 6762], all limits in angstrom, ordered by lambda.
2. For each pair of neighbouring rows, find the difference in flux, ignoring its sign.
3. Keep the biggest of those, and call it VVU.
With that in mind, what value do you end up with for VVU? 3.3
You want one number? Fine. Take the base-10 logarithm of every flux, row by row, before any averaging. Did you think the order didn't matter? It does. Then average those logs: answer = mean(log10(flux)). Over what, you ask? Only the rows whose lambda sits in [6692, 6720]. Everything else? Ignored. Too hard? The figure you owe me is 1.31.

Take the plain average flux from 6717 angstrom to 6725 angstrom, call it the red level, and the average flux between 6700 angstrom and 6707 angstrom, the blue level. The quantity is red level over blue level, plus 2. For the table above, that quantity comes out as 2.95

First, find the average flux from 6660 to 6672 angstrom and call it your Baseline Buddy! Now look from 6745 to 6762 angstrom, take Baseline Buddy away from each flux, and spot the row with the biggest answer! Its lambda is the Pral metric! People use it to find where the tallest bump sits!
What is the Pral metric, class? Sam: 6756.0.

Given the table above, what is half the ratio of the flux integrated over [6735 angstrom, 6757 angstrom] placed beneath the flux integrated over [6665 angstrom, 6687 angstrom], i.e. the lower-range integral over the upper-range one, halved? 0.524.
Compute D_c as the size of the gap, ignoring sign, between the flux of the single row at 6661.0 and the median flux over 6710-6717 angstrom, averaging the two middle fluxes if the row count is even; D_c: 0.81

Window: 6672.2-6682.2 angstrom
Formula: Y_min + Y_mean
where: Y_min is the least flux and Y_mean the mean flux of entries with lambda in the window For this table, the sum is 40.7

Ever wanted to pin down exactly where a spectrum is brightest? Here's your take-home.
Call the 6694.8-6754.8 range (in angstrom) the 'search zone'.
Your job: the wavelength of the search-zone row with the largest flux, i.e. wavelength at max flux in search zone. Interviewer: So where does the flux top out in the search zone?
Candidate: 6706.0 angstrom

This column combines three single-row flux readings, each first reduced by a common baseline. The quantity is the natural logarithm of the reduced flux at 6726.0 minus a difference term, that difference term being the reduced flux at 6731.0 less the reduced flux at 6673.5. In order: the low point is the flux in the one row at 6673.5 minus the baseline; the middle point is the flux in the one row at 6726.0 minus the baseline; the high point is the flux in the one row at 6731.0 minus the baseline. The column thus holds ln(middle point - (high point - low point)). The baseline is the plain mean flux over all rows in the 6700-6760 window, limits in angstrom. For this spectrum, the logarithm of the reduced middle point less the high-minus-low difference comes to 1.0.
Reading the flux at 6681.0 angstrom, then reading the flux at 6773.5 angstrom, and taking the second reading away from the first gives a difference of -0.4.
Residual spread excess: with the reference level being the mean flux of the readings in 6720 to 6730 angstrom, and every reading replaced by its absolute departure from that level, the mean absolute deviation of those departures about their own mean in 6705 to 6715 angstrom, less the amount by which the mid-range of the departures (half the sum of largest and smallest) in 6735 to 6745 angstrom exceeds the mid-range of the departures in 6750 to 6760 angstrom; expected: 0.7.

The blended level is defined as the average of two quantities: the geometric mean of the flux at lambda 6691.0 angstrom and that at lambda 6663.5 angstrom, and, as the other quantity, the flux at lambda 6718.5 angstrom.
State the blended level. 20.2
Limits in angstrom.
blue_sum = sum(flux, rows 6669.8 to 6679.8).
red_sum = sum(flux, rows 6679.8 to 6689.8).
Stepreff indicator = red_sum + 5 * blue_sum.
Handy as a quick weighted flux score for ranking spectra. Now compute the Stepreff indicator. 498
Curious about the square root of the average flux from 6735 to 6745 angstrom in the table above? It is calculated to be 4.44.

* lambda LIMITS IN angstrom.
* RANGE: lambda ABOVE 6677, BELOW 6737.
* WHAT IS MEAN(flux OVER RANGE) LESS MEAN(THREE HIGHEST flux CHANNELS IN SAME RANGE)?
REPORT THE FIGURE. -0.98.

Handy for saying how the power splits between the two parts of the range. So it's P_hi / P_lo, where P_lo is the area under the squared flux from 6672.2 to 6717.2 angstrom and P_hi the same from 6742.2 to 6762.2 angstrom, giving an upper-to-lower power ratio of 0.4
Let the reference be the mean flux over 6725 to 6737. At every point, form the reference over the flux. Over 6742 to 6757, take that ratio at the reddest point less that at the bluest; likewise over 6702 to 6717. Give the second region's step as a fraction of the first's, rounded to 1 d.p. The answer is -1.0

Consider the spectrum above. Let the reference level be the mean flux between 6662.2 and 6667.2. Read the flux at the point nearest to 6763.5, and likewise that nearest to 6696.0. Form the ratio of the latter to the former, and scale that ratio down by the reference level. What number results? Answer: 0.0464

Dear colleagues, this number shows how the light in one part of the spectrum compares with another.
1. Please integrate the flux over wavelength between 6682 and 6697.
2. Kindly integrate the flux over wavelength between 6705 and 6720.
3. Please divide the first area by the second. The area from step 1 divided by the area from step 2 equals 1.03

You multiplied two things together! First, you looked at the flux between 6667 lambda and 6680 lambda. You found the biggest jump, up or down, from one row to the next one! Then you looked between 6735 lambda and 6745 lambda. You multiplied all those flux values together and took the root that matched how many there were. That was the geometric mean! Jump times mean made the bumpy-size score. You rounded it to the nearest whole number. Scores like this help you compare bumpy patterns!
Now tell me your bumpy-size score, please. 41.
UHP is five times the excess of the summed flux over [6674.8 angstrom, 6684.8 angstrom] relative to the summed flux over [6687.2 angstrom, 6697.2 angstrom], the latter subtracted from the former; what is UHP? -4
